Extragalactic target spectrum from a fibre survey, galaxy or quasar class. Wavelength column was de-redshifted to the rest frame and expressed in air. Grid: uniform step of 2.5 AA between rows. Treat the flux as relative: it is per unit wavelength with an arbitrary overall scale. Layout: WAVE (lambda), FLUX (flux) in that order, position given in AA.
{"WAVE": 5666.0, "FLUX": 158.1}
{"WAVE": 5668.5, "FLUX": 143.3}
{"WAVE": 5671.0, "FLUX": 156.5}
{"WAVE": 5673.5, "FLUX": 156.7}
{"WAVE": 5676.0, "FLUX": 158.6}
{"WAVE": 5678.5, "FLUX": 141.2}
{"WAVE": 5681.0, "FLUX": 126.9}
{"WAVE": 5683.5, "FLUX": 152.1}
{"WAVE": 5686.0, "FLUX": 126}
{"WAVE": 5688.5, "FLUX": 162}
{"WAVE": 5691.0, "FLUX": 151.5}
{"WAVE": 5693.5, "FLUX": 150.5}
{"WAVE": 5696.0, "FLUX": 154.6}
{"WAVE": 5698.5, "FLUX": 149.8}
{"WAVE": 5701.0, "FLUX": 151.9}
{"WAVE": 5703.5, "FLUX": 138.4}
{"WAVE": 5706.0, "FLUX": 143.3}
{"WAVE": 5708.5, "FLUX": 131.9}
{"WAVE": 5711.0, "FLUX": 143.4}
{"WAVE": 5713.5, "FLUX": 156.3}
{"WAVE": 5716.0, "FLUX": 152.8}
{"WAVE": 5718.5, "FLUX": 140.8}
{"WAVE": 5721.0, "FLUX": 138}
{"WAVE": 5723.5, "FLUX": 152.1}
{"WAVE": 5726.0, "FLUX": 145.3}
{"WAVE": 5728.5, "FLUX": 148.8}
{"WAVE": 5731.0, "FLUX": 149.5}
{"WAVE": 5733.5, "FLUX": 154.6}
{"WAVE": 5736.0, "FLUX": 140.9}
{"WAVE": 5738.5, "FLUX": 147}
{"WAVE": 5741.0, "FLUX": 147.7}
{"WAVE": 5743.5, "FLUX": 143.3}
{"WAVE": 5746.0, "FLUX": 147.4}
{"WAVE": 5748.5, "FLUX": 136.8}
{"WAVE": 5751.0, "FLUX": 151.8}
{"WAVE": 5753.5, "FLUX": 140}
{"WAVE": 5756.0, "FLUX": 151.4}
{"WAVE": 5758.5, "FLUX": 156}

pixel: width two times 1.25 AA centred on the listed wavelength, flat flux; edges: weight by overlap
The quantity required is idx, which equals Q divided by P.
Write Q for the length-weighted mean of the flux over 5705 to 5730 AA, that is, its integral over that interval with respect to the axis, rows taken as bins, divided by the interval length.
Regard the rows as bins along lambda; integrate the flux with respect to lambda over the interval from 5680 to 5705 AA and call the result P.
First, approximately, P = 3663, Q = 145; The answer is 0.0397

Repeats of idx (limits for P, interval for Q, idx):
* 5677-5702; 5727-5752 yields 0.0400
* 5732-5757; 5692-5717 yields 0.0403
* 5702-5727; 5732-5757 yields 0.0405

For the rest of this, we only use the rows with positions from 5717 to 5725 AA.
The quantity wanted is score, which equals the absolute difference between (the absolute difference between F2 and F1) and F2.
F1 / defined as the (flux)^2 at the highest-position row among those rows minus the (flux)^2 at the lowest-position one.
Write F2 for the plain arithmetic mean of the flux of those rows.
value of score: 3023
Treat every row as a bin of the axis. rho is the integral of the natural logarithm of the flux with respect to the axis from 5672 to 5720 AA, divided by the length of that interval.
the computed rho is 4.986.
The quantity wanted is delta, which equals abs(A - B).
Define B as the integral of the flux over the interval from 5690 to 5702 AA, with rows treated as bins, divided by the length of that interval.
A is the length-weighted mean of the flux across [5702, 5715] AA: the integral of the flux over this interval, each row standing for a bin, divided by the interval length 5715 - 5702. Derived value 8.6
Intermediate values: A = 143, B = 152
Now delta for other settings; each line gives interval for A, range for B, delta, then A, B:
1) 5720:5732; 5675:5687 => 6.0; 147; 141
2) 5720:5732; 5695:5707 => 0.7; 147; 148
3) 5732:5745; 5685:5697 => 2.5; 147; 149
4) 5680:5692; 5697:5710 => 0.6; 144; 143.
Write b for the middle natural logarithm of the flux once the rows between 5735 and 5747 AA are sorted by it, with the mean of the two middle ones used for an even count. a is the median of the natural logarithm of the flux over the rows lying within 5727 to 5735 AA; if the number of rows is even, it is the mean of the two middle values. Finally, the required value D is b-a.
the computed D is -0.017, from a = 5.01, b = 4.99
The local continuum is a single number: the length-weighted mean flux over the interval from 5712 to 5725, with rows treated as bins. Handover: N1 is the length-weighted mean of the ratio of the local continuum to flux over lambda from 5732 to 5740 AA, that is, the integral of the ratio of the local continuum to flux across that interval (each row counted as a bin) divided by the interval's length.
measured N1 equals 1.00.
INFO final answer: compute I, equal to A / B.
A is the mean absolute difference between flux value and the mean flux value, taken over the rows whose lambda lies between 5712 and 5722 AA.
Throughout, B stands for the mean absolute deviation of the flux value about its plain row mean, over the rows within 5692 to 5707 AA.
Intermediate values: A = 8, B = 4.8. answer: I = 1.6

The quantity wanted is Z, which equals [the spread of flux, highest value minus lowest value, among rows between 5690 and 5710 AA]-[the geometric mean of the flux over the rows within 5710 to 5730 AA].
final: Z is -124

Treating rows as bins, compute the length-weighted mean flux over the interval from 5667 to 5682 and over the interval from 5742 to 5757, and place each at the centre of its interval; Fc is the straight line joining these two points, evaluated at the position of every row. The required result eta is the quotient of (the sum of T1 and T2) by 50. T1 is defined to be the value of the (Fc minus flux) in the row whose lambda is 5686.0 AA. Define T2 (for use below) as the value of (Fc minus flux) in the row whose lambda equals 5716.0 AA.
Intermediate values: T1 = 21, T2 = -6.6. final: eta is 0.30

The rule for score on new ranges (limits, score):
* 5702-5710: 1757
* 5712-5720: 4605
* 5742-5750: 1821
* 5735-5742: 1672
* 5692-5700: 210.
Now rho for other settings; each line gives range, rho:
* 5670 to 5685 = 4.995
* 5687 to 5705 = 5.015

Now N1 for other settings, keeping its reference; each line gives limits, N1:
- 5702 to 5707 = 1.05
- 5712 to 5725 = 1.00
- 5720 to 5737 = 1.01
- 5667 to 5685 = 1.01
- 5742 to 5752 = 1.02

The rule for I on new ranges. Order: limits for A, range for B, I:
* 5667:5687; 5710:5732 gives 2.2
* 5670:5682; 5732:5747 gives 3.5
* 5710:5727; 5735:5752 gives 1.5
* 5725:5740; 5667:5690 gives 0.3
